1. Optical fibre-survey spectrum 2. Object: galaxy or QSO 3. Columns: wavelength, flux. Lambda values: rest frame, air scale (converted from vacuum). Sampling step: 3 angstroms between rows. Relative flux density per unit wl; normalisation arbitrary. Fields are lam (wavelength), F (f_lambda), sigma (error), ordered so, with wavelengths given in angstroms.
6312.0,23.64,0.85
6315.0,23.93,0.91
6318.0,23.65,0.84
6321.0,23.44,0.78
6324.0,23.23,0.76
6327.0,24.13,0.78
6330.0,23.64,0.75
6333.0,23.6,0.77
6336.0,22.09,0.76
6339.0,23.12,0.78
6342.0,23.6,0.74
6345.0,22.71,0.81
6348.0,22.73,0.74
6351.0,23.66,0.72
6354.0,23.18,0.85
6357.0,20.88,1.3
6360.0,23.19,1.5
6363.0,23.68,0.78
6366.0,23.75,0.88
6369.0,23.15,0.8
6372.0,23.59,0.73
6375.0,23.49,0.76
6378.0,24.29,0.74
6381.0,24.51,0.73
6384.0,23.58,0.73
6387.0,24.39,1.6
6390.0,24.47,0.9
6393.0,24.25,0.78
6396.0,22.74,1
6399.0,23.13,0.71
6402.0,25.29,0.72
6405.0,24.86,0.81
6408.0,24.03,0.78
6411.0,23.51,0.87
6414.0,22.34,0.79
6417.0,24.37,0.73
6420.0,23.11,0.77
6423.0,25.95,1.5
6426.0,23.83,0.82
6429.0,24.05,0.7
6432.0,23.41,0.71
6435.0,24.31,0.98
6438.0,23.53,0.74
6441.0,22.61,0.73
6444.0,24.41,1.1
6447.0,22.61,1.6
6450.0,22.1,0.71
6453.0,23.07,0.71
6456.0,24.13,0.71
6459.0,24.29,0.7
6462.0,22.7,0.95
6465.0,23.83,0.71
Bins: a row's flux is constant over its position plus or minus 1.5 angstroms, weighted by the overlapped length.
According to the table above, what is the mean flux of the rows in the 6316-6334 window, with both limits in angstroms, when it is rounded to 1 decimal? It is 23.6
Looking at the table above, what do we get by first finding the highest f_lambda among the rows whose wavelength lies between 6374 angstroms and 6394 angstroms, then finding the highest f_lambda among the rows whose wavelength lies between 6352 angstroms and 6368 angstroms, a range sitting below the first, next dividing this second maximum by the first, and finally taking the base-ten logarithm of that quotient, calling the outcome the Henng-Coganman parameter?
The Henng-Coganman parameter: -0.0137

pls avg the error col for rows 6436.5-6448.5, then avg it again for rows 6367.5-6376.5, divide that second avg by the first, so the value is 0.73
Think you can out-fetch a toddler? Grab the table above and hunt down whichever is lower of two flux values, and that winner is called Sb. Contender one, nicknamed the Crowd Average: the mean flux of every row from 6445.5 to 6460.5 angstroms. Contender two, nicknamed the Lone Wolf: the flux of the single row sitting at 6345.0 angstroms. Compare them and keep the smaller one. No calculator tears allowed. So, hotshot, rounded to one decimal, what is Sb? 22.7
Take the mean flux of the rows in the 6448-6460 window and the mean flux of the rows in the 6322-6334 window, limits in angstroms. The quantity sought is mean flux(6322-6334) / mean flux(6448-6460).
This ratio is 1.01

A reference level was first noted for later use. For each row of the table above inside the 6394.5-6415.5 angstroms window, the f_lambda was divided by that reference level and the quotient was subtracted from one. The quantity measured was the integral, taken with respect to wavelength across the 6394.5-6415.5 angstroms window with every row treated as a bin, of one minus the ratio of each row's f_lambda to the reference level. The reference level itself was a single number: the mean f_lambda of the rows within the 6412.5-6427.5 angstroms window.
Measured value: 0.19 angstroms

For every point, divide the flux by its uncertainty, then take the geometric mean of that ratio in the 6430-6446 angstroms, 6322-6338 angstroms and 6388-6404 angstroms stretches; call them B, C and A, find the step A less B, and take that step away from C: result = 29.3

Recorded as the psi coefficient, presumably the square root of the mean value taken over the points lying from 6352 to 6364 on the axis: 4.768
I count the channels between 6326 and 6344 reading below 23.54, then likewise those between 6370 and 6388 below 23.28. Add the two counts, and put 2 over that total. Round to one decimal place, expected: 1.0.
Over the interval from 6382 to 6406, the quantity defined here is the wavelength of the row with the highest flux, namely 6402.0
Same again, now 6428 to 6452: 6444.0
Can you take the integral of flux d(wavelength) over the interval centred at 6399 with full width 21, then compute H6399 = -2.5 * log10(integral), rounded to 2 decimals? -6.76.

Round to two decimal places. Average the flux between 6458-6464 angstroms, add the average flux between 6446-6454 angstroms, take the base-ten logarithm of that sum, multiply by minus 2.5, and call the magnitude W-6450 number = -4.16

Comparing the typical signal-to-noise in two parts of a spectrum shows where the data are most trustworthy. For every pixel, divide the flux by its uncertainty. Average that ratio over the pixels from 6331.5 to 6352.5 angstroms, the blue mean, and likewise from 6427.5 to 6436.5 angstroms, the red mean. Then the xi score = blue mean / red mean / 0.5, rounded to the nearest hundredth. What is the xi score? 1.98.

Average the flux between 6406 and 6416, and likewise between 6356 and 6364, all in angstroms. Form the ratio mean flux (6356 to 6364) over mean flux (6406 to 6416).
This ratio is 0.97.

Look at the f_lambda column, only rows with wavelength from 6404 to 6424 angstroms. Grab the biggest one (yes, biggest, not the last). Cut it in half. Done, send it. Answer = 13.0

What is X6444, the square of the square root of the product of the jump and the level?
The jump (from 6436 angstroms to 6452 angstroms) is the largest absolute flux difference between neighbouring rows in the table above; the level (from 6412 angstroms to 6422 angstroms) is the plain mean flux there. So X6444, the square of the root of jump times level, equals 42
